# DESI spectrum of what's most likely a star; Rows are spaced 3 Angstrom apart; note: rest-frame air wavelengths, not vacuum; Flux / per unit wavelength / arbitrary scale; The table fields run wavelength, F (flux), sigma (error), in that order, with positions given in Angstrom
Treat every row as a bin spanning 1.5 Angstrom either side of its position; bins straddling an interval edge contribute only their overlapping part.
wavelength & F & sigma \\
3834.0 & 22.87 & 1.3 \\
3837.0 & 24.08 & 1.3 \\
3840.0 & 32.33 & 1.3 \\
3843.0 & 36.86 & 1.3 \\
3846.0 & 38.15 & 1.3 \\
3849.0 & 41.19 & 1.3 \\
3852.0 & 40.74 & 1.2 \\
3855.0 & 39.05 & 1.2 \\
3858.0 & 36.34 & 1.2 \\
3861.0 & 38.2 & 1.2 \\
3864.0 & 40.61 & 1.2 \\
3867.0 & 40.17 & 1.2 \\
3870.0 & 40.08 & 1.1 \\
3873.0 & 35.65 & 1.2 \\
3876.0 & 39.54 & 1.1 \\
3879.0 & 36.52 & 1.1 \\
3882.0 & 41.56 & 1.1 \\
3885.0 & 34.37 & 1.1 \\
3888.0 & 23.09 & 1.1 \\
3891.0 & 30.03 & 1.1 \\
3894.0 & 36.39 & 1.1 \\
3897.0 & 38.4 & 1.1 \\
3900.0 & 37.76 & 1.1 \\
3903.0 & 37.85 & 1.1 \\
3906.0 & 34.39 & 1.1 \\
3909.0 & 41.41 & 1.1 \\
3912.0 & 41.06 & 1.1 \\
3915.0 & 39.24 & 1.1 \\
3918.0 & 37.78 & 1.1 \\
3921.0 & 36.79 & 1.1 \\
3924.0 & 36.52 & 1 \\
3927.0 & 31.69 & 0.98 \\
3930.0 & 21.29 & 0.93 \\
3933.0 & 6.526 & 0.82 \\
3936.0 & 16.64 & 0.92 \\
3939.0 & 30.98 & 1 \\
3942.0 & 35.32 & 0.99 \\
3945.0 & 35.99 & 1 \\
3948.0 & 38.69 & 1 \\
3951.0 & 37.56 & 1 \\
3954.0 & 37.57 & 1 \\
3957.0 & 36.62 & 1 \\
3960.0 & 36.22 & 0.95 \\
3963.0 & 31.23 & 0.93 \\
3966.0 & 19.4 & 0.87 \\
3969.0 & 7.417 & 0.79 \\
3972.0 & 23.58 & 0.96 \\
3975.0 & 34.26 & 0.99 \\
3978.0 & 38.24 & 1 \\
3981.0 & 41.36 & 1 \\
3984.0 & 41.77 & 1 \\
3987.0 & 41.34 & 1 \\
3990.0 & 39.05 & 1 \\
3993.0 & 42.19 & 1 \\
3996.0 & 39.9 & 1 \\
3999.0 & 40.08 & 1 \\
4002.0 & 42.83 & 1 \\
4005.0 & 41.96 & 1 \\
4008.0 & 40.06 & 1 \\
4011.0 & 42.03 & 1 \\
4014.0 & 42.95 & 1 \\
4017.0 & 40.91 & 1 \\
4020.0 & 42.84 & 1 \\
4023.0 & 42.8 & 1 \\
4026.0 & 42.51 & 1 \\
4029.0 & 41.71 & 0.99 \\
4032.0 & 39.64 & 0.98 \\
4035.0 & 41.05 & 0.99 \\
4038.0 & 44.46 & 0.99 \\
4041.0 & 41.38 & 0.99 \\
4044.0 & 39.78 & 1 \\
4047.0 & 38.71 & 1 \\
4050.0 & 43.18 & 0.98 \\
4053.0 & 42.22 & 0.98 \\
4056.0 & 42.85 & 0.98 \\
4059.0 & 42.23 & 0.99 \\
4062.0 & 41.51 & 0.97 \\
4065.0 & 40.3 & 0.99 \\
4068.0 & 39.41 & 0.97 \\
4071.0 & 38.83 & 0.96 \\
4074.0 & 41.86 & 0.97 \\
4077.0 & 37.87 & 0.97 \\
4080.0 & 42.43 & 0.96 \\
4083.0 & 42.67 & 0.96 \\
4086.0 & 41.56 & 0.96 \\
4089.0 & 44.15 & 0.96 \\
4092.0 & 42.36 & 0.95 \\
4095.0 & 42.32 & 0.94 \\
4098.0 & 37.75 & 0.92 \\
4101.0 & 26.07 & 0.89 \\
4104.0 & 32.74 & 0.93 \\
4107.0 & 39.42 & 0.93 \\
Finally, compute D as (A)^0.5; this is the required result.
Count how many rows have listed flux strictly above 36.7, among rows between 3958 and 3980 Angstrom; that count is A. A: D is 1.0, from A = 1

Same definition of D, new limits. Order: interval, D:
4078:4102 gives 2.6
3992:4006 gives 2.2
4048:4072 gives 2.8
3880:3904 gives 2.0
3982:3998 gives 2.2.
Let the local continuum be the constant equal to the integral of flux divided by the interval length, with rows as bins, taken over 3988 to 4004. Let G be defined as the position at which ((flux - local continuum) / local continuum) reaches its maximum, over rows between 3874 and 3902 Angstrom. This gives 3882.0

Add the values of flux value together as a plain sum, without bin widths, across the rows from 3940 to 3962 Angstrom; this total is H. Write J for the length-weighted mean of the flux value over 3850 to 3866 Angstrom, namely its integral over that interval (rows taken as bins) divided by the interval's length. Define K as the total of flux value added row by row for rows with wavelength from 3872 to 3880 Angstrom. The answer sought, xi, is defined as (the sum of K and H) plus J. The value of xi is 409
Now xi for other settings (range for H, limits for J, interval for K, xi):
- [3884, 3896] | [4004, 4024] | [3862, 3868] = 247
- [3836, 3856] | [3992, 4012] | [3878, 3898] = 534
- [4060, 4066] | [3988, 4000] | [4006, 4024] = 374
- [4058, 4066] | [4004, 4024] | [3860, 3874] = 361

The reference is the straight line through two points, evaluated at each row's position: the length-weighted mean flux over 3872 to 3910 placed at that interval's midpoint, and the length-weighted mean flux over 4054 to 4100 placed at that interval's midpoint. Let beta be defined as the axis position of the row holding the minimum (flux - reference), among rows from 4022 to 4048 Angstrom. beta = 4047.0 Angstrom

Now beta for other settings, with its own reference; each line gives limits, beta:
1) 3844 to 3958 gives 3933.0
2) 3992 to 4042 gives 4032.0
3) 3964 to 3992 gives 3969.0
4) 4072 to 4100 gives 4098.0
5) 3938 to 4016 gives 3969.0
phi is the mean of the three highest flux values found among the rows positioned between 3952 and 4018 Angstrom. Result 42.7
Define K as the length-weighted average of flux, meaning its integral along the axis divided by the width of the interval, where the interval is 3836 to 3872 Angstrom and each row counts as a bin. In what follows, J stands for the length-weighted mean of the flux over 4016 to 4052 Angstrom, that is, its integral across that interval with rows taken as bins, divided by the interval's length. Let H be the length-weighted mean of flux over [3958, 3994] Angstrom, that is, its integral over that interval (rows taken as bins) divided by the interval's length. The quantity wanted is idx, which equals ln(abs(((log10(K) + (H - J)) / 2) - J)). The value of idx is 3.81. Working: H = 33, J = 41.6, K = 37.5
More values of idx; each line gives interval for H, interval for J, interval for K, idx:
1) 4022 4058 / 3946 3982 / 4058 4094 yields 3.26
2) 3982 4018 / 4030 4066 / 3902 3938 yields 3.71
